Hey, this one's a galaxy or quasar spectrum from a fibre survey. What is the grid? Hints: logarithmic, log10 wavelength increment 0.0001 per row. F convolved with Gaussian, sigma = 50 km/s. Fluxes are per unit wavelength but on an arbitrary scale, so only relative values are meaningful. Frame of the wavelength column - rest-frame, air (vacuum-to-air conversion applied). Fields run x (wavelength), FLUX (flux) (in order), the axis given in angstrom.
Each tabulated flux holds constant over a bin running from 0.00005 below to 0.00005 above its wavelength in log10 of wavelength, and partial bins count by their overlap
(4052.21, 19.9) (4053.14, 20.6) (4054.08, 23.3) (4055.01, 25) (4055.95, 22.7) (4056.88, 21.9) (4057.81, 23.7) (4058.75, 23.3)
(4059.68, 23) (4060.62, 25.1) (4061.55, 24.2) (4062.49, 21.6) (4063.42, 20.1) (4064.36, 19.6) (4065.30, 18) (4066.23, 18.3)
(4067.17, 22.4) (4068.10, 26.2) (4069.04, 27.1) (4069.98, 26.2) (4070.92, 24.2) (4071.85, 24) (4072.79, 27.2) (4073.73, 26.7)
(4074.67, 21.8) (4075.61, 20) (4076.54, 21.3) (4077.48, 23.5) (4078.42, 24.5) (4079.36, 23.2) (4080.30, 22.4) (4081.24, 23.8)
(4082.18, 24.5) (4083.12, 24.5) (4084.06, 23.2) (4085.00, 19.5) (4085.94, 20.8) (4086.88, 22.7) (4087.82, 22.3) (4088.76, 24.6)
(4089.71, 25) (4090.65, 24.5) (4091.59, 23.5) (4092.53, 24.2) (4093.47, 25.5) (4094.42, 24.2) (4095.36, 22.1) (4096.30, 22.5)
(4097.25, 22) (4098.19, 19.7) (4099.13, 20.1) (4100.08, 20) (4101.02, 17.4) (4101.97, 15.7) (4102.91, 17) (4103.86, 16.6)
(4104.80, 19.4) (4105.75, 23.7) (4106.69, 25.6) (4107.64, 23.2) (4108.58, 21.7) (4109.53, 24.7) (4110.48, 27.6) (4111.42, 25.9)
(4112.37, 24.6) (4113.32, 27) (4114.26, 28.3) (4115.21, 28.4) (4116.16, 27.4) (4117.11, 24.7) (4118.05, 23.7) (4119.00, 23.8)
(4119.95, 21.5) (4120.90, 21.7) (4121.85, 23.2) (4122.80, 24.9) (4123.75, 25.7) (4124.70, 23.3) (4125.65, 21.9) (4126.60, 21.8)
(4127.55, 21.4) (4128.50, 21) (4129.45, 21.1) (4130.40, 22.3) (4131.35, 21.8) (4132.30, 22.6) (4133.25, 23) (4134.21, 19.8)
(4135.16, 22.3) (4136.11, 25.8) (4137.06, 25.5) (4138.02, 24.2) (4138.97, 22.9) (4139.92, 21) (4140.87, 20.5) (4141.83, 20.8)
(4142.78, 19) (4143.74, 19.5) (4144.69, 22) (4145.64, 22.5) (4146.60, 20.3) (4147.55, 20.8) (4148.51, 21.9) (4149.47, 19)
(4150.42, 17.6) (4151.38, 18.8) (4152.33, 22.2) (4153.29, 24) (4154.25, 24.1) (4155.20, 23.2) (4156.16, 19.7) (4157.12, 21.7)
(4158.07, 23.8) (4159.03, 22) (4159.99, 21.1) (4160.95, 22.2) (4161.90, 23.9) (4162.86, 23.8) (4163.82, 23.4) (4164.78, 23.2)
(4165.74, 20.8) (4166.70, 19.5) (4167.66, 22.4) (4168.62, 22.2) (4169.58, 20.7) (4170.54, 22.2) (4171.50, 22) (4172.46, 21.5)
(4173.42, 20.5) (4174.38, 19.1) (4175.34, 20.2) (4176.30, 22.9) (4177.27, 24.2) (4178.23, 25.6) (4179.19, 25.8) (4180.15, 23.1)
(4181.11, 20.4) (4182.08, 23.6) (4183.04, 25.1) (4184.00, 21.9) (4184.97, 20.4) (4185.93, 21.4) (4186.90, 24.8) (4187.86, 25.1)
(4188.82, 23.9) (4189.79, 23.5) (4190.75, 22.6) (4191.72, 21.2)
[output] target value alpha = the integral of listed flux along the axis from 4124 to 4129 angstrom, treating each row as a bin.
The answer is 110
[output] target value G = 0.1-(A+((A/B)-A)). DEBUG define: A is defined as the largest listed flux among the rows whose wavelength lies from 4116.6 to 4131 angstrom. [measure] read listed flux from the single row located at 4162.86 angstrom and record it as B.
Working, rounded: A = 25.7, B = 23.8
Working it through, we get -0.98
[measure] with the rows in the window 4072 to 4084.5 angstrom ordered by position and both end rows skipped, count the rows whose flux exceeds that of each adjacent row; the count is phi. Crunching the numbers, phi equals 1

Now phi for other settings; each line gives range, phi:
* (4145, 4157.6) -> 2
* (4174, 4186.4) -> 2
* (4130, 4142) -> 2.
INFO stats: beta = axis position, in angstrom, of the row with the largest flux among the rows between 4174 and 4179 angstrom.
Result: 4178.23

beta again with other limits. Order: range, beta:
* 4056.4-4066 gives 4060.62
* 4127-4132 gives 4130.40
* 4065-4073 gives 4072.79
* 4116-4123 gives 4116.16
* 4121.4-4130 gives 4123.75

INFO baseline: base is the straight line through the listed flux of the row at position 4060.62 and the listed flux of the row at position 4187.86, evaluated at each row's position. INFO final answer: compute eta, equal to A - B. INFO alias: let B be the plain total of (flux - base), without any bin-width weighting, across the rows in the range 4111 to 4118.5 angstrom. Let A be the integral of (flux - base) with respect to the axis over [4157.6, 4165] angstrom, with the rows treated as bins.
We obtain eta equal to -25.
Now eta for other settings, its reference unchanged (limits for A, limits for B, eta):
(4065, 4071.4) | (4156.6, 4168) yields 22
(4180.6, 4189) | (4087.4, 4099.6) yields 8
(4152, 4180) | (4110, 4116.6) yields -90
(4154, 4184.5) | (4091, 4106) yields -16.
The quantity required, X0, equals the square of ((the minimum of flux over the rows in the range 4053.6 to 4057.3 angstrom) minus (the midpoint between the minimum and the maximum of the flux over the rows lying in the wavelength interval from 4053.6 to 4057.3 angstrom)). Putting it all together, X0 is 2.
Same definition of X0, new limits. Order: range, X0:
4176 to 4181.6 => 7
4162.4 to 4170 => 5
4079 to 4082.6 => 1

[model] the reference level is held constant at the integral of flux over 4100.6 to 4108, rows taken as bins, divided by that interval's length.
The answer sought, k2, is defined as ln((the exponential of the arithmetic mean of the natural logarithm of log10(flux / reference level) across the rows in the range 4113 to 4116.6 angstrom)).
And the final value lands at -1.9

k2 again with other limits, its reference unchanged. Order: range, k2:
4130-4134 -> -2.9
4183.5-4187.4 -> -3.3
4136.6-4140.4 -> -2.8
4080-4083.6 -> -2.5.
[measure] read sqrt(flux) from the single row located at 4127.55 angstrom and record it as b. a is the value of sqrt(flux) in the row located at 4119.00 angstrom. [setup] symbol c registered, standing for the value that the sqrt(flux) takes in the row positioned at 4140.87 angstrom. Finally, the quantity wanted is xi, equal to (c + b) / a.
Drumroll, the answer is 1.88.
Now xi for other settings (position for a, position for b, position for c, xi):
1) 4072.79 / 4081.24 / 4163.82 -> 1.86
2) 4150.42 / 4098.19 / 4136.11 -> 2.27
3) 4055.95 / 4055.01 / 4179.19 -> 2.12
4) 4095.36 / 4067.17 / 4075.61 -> 1.96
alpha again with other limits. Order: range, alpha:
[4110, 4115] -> 134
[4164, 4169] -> 109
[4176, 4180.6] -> 112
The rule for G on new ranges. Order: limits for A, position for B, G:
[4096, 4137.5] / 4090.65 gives -1.06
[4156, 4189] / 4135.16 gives -1.06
